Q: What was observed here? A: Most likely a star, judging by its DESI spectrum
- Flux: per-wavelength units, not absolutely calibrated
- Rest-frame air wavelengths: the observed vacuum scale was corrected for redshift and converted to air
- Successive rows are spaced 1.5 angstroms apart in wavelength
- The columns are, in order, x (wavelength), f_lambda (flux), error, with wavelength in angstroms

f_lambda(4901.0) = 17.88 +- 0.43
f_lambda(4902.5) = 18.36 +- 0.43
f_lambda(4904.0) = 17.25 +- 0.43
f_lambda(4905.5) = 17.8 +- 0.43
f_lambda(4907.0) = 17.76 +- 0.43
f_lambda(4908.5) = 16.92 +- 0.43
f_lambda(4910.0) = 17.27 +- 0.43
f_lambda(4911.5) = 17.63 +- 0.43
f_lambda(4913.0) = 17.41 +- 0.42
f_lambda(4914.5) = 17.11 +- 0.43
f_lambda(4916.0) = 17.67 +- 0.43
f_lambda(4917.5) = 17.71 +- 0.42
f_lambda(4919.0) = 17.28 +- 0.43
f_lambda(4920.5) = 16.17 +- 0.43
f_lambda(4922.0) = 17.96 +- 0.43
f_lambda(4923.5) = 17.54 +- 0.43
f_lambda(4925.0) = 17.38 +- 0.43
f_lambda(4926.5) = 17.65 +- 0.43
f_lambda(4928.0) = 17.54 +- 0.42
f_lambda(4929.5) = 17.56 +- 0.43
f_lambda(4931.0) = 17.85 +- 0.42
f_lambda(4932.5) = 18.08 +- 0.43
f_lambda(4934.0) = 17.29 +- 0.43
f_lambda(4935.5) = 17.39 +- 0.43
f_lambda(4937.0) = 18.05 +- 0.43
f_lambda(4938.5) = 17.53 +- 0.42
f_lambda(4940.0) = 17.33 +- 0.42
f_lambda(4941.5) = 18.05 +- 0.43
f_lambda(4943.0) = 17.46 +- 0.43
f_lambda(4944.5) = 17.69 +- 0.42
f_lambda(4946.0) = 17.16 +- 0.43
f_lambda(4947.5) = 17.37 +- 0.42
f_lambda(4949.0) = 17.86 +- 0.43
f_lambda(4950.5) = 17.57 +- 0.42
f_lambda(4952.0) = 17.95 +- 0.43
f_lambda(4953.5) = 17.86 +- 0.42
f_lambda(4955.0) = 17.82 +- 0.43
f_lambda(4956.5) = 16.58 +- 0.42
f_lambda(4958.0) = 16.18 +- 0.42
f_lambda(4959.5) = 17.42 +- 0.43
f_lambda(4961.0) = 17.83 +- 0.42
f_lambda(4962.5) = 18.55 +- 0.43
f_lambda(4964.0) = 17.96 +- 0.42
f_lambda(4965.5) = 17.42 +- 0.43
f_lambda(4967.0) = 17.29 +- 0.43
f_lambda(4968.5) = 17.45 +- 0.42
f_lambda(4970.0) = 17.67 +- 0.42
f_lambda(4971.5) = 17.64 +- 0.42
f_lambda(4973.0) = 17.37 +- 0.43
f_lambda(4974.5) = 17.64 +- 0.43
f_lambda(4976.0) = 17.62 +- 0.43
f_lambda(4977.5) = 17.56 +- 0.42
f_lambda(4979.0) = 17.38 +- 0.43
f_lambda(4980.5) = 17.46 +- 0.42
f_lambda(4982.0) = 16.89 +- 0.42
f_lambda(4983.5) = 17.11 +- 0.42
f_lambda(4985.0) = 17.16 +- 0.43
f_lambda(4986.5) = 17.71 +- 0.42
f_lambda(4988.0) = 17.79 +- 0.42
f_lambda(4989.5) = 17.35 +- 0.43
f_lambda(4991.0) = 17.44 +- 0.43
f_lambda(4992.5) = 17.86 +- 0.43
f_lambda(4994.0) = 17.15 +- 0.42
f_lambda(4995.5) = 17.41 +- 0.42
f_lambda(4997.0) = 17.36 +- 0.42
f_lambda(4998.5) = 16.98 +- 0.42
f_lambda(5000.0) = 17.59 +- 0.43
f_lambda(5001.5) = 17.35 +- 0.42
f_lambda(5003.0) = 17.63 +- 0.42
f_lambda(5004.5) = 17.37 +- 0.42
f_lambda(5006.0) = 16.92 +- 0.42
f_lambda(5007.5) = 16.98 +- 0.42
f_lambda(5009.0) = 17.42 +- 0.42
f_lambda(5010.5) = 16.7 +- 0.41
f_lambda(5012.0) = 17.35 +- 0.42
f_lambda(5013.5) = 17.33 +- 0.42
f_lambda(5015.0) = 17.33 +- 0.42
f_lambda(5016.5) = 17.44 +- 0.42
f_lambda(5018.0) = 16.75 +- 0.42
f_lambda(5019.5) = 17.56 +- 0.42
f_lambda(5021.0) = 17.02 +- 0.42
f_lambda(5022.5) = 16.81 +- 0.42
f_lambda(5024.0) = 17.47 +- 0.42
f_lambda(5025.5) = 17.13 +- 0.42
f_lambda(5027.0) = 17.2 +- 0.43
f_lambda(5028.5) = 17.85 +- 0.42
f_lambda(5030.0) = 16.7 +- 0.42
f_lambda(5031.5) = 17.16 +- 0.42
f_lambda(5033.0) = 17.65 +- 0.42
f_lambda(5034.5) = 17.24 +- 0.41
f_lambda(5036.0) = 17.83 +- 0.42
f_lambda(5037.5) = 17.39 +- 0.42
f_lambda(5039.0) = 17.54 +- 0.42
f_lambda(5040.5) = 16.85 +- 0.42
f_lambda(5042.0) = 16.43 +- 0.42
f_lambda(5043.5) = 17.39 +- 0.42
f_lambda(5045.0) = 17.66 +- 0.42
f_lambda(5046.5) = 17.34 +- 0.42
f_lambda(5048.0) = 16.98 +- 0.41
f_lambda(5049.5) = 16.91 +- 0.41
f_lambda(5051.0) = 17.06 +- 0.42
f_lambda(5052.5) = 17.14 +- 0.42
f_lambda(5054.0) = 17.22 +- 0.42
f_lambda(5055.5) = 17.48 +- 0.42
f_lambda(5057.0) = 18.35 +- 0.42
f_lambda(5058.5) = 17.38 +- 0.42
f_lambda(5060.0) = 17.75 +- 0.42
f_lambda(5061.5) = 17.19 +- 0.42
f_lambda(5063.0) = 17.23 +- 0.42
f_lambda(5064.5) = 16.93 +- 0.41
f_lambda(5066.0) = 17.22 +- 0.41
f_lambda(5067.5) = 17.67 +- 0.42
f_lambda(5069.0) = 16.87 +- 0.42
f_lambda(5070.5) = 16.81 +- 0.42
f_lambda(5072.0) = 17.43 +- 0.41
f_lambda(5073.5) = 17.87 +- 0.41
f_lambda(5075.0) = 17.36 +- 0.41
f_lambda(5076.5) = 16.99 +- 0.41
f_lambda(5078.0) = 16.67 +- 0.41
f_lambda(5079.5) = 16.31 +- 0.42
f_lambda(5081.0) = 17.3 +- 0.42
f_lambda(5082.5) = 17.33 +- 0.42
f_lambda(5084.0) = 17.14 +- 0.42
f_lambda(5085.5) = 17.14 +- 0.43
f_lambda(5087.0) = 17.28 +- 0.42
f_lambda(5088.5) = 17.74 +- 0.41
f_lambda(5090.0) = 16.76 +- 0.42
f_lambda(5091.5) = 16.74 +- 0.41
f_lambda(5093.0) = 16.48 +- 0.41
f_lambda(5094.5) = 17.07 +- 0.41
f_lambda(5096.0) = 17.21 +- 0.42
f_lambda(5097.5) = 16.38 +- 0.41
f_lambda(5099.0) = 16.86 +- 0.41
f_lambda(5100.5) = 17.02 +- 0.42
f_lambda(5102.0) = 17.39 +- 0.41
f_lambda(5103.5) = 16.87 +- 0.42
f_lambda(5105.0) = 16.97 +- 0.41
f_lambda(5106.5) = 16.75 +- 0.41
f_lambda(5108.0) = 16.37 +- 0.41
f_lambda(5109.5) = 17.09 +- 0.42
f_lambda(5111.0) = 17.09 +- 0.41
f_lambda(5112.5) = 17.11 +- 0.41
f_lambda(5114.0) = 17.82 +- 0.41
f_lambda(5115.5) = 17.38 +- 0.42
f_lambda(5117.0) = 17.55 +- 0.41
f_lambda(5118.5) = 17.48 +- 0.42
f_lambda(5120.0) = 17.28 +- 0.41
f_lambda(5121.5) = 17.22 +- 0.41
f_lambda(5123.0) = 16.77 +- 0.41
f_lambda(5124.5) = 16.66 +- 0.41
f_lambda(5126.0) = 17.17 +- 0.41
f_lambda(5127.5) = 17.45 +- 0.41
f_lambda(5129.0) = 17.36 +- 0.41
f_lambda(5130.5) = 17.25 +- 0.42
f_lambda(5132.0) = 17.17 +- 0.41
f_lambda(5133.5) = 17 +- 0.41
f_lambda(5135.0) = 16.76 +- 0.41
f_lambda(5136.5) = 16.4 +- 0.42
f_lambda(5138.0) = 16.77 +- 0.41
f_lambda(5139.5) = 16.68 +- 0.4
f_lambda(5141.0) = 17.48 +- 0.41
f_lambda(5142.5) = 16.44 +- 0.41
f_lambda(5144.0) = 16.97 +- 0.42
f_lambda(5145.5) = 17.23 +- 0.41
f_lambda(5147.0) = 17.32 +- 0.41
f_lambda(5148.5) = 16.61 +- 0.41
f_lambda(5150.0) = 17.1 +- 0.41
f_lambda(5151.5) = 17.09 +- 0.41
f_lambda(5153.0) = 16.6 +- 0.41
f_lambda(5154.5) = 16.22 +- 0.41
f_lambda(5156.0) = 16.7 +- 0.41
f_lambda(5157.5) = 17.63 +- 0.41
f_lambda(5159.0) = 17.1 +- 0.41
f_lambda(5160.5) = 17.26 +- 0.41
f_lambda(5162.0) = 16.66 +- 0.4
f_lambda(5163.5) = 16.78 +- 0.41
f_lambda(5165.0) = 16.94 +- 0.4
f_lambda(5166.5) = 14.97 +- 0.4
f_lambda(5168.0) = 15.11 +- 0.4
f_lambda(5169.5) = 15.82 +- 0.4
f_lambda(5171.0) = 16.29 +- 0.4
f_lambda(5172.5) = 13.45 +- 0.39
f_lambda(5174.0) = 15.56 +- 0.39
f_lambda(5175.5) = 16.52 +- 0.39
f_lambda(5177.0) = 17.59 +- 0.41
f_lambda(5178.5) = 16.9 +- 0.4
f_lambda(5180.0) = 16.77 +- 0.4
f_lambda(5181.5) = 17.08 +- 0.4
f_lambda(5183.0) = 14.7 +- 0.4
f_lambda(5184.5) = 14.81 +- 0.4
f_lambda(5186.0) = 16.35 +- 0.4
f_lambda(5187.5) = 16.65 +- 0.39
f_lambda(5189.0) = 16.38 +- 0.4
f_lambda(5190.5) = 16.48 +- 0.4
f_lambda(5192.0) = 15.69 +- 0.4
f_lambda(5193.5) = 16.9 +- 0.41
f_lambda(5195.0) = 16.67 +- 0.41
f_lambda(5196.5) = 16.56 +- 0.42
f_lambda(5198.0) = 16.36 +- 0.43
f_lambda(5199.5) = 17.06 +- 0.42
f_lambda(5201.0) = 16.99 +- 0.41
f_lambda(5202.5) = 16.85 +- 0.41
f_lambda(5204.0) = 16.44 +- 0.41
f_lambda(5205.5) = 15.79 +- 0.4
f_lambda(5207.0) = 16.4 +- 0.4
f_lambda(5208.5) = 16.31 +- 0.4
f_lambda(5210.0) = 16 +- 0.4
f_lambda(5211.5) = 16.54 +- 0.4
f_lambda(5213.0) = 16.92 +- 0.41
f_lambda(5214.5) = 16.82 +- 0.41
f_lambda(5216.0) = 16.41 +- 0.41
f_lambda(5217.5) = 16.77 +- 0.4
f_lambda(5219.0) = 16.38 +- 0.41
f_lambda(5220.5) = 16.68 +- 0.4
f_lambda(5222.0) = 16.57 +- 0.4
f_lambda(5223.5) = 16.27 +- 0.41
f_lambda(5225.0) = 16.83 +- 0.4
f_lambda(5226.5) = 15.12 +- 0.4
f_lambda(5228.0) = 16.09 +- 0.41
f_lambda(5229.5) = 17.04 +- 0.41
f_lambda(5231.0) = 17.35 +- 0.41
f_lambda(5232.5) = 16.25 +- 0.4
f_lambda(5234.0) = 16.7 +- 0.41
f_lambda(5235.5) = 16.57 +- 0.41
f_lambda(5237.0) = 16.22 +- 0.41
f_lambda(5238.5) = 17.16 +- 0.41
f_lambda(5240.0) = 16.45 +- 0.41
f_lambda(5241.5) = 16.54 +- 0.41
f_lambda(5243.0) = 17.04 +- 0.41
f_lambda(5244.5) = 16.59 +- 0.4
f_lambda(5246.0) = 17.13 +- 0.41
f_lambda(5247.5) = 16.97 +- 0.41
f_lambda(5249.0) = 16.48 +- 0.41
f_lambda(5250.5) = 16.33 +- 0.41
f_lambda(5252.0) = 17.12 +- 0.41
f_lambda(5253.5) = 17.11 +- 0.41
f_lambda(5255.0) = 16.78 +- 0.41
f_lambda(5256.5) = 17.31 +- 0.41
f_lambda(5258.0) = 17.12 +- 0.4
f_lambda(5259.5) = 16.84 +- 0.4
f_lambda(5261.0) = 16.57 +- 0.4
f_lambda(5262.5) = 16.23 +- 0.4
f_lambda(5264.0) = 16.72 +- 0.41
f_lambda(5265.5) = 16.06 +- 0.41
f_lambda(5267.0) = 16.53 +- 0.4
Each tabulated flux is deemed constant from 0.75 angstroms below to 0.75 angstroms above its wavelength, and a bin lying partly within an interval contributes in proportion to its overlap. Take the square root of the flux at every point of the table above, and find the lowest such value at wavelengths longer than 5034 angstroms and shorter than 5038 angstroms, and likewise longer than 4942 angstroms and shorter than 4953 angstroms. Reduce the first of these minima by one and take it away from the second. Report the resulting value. 0.99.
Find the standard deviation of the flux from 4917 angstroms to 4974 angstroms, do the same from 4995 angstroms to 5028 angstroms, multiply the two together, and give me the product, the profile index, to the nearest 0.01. 0.13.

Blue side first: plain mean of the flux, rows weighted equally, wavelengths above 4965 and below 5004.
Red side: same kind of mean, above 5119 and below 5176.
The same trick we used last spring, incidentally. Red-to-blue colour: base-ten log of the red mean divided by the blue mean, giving -0.019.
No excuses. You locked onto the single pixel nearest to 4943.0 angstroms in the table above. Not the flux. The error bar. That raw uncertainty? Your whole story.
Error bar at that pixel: 0.4300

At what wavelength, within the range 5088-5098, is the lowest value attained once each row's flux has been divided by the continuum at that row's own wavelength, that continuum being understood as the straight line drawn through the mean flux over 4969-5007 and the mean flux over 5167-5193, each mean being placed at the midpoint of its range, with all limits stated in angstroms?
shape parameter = 5097.5 angstroms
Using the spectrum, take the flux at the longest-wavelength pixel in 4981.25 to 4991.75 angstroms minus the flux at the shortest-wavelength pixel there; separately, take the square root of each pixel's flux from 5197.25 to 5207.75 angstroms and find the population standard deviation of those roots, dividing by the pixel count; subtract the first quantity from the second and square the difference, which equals 0.25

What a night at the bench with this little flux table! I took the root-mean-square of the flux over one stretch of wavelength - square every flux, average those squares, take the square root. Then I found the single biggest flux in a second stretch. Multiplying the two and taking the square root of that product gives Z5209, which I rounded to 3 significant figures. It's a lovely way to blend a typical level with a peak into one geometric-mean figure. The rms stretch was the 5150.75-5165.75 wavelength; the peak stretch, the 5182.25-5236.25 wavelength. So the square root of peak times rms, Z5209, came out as 17.1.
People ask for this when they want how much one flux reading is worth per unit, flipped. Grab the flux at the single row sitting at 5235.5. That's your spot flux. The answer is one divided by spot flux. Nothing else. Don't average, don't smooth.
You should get 0.060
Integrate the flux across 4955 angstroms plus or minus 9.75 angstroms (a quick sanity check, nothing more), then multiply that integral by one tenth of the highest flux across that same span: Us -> 635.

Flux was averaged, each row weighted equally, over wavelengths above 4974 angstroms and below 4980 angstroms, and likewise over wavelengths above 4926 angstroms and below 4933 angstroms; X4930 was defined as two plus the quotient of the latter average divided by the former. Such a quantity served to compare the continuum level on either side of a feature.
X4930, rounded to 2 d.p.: 3.01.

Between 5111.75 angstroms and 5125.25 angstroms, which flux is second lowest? 16.77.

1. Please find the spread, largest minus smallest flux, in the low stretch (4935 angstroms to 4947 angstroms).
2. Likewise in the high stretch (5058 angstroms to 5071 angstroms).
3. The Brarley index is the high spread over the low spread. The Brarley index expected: 1.1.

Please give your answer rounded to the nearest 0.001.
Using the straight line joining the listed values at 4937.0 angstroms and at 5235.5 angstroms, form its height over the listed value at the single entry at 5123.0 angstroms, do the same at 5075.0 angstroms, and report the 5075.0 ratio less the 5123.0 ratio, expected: -0.021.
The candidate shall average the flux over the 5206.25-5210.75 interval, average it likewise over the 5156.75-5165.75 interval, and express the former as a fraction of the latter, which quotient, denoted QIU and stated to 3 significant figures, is 0.952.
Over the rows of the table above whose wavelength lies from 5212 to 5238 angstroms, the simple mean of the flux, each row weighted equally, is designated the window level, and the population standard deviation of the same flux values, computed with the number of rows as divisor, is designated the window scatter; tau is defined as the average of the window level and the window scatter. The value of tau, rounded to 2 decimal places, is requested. 8.50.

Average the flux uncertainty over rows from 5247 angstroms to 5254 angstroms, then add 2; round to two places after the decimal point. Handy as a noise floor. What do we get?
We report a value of 2.41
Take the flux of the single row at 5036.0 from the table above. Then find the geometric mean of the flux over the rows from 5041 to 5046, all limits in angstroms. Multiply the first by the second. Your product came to 306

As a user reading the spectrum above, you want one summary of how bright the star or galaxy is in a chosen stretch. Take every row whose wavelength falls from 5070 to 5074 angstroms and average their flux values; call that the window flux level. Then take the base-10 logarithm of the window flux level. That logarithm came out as 1.24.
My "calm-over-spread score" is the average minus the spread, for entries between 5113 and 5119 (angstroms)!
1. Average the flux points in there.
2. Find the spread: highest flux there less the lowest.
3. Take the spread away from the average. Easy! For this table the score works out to 17.1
